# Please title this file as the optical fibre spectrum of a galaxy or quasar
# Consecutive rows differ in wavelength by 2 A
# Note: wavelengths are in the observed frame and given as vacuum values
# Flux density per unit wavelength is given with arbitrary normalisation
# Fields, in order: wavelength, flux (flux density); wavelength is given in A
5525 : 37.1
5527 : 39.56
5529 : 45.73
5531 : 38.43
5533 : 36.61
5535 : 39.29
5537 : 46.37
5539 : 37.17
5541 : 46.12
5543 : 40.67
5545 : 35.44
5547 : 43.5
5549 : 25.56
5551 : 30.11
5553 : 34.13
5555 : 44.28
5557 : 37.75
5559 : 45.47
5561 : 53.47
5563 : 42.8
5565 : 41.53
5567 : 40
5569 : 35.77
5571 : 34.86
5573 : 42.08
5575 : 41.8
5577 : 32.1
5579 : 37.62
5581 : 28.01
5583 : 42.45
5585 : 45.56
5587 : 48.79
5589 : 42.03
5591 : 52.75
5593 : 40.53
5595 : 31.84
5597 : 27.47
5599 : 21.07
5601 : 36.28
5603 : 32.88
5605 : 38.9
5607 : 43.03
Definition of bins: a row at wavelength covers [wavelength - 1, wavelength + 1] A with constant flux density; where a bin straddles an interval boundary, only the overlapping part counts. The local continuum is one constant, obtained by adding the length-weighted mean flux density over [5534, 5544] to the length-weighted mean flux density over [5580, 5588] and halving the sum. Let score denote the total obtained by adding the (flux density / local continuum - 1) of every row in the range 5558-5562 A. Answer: 0.38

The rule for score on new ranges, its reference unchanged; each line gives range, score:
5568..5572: -0.30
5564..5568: -0.04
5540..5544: 0.09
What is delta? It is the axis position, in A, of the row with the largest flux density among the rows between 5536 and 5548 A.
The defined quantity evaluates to 5537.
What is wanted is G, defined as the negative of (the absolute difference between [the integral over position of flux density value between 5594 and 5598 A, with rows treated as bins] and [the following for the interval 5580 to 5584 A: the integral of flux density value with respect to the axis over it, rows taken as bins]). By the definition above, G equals -22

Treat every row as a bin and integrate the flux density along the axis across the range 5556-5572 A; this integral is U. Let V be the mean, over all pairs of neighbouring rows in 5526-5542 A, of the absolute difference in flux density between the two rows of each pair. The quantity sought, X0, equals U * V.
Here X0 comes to 4094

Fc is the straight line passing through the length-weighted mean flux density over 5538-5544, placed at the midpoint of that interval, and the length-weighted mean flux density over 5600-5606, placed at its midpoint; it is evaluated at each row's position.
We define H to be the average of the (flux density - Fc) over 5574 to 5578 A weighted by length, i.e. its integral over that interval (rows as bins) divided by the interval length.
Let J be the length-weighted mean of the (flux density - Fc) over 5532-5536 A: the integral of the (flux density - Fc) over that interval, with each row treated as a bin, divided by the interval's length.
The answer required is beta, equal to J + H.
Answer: -5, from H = -1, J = -4.0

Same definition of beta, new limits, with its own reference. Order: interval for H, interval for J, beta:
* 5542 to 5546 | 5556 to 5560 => -1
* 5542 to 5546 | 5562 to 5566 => 0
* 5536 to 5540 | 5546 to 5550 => -6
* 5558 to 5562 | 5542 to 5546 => 7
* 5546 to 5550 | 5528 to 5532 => -6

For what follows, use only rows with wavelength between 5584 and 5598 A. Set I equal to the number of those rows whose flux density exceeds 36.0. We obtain 5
